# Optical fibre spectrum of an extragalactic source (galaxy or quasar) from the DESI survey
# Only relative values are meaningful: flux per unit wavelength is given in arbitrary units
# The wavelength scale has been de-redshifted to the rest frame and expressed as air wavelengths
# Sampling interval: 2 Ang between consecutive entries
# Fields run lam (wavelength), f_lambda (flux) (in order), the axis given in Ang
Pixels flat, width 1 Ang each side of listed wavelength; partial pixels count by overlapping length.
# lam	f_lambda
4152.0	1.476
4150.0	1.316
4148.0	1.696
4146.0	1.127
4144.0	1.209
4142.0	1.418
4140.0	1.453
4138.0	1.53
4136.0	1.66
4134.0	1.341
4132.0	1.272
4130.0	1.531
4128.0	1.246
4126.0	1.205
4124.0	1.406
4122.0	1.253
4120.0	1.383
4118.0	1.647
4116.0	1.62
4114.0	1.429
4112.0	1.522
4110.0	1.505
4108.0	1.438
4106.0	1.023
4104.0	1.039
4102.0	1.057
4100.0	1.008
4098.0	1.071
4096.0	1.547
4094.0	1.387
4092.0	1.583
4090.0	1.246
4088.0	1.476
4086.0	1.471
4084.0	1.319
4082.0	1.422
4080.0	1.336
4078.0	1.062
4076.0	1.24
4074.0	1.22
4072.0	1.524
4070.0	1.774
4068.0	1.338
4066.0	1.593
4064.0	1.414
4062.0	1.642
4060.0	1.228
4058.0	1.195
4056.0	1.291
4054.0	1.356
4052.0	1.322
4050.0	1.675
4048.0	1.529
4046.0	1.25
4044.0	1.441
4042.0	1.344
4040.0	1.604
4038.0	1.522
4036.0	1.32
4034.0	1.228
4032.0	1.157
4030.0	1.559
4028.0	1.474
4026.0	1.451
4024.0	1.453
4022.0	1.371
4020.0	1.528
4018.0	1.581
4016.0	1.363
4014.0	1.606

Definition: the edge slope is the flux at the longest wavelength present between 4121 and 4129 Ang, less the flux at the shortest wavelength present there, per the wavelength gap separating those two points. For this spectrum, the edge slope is 0.00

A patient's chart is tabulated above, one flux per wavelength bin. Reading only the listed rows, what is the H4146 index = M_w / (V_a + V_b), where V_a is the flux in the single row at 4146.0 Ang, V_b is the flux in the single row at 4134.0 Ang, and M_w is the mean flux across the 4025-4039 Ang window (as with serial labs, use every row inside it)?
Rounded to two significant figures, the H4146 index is 0.56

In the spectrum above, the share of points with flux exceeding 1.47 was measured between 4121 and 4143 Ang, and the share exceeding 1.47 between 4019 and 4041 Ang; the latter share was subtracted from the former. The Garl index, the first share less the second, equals -0.18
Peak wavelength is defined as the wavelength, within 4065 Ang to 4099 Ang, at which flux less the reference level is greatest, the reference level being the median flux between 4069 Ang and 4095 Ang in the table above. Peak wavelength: 4070.0 Ang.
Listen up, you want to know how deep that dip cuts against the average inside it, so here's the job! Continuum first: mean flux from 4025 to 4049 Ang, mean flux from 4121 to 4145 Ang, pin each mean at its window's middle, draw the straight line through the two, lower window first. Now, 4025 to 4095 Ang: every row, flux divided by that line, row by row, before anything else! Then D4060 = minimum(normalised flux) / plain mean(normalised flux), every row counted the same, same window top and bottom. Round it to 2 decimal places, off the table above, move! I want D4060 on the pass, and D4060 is 0.76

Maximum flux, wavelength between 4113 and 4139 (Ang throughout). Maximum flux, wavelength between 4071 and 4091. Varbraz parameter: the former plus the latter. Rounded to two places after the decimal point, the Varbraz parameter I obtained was 3.18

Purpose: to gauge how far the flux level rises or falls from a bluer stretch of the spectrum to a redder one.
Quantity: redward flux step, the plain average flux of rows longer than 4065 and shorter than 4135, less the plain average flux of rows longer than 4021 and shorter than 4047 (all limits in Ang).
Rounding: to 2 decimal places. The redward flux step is -0.04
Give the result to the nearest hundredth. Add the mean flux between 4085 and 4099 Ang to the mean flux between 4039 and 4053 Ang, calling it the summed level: 2.85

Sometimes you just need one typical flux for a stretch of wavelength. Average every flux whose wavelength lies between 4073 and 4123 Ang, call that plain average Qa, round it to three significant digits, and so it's 1.33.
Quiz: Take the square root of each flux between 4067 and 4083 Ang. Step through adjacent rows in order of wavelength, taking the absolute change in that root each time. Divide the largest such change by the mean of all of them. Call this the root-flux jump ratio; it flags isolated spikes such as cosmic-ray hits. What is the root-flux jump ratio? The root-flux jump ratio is 1.87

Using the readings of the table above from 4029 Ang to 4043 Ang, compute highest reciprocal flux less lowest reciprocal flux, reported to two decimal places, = 0.24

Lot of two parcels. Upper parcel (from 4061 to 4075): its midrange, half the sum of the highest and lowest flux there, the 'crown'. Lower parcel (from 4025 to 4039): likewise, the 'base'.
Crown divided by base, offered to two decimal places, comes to 1.10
